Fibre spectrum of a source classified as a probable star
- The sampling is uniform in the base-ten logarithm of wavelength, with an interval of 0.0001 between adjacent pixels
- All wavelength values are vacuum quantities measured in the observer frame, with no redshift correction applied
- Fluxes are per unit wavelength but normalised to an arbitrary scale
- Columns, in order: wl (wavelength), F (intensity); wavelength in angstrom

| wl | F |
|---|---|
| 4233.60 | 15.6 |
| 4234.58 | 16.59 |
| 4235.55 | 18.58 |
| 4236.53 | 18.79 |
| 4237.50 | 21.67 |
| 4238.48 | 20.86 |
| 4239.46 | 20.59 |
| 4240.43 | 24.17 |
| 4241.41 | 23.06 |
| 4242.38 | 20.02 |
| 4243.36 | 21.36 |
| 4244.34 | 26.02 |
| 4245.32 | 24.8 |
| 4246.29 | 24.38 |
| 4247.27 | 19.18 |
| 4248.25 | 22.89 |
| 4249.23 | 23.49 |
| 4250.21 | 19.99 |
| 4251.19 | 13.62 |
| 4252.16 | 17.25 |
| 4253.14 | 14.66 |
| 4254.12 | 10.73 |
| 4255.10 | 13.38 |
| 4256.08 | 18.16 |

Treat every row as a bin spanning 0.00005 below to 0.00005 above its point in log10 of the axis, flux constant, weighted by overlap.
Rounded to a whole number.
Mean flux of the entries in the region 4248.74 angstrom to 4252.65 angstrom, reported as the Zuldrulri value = 19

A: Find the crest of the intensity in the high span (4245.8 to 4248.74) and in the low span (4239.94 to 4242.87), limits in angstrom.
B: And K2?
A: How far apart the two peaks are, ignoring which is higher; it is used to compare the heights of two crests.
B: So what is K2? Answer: 0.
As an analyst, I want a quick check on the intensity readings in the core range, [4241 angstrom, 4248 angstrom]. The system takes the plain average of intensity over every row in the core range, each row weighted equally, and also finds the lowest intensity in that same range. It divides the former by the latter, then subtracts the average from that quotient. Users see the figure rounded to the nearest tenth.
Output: -21.5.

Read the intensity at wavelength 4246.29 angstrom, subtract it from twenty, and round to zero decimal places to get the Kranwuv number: -4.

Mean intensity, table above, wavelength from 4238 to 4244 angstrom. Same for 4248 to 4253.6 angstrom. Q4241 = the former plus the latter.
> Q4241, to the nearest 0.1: 40.3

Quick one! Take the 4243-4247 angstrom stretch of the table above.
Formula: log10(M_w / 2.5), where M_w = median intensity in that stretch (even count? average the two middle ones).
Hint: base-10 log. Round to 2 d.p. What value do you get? 0.99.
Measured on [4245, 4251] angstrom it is 0.97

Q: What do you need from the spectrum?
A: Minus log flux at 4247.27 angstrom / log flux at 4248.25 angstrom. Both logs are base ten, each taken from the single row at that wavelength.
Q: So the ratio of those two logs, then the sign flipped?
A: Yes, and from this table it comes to -0.94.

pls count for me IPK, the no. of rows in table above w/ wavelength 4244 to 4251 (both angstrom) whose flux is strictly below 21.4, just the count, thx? 2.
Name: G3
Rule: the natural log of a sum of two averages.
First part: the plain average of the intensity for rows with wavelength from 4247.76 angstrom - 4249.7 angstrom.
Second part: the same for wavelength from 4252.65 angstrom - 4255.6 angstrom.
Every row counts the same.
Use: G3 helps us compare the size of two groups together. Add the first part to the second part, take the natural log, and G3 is 3.59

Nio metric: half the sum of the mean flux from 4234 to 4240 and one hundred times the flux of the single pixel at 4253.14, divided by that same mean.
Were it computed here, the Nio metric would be 38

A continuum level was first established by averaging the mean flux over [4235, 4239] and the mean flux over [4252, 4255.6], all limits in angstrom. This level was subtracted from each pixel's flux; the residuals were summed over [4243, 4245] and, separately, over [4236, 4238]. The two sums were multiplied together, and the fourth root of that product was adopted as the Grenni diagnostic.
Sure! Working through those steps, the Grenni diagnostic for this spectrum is 3.1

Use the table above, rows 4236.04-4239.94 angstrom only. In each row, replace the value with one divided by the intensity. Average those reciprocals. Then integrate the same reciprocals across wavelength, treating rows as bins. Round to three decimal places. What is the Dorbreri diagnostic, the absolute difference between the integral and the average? 0.142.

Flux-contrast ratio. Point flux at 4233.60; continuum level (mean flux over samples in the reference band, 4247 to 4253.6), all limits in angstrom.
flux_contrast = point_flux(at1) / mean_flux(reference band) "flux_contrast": 0.83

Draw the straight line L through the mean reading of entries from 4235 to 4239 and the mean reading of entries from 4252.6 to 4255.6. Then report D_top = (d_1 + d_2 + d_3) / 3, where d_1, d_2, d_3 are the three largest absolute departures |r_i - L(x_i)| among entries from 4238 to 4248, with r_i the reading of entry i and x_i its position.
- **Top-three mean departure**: 9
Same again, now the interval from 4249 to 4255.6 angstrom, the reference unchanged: 6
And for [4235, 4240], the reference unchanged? 2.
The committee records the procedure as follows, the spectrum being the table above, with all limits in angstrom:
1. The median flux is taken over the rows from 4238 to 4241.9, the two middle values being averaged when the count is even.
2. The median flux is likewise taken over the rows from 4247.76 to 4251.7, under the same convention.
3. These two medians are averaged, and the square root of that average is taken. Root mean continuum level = 4.66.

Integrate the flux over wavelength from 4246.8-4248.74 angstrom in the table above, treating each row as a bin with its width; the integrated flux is 41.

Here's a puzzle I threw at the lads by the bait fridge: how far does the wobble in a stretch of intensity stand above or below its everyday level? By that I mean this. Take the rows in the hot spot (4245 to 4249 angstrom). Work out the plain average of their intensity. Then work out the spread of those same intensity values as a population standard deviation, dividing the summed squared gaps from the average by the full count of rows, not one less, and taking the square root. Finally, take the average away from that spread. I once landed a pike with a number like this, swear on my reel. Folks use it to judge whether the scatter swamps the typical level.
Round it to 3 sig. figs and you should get -20.6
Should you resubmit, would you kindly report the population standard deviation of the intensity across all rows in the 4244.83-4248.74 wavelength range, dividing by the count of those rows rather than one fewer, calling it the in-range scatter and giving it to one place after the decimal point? 2.2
